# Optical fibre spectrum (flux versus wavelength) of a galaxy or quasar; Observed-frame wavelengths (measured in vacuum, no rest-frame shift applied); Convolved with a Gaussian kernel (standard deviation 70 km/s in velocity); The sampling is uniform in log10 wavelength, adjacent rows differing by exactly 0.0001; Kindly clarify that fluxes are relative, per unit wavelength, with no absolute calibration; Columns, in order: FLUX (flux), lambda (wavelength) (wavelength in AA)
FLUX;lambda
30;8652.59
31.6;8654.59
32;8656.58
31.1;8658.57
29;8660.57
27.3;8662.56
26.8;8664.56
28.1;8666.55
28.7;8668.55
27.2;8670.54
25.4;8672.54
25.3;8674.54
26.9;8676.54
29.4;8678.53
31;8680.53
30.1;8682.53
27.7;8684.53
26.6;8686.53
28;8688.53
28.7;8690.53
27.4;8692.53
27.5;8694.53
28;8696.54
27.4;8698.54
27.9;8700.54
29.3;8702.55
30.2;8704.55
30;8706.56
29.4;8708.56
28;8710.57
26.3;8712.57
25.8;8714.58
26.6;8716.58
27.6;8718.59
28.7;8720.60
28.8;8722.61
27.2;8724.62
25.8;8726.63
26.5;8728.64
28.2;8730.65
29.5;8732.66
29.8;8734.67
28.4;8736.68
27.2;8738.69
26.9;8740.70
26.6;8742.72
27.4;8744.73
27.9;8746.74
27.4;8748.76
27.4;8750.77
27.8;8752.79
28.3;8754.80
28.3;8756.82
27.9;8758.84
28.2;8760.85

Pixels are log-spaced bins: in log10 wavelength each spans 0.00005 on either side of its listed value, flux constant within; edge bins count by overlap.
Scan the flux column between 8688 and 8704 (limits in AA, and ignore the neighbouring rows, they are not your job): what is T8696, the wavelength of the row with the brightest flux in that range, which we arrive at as 8702.55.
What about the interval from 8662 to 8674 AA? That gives 8668.55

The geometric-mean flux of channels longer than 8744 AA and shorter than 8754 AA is 27.6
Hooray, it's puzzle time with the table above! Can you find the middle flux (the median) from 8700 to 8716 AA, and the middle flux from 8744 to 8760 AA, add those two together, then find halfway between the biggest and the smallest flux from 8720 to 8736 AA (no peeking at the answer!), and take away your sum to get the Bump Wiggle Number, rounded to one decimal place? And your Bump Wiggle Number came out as -28.7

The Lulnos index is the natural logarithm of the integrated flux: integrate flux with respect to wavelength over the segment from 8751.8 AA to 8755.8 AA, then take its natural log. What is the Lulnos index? 4.7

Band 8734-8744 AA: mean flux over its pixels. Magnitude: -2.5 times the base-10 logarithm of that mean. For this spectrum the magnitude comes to -3.61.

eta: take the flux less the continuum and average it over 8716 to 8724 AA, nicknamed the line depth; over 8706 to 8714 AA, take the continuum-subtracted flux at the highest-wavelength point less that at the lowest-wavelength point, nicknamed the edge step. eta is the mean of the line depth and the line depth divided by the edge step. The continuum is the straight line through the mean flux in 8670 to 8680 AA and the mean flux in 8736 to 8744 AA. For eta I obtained 0.29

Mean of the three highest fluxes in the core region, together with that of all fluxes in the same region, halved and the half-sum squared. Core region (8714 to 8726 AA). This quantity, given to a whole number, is 779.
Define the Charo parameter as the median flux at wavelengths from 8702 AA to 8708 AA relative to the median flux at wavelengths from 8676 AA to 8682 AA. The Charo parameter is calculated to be 1.02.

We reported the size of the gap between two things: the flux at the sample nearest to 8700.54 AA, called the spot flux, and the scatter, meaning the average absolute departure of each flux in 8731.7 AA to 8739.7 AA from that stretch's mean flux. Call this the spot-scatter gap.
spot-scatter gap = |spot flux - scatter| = 27.0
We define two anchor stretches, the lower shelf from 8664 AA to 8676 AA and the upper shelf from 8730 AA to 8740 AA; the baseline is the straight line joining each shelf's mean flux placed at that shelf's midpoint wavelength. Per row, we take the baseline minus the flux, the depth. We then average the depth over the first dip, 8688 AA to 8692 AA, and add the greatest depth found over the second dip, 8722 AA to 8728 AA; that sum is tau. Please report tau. 1.7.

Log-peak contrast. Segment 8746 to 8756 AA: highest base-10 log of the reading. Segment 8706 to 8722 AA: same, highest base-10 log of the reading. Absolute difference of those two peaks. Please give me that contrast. 0.025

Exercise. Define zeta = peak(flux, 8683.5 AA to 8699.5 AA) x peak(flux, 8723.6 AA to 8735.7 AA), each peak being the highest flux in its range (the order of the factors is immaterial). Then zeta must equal 855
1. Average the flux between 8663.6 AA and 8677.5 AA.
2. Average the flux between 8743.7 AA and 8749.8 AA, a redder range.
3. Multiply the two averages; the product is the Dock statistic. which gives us 742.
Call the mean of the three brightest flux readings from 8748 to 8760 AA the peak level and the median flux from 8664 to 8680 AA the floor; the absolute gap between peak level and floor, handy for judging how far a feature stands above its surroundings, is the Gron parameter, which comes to 1.1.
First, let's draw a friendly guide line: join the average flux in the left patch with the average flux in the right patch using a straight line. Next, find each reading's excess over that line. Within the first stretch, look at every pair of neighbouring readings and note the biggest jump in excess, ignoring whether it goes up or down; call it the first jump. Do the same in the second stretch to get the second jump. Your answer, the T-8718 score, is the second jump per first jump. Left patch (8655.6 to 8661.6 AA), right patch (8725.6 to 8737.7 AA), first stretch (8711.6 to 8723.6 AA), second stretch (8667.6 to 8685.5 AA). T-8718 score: 2.2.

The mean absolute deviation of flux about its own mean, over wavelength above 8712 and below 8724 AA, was 1.1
